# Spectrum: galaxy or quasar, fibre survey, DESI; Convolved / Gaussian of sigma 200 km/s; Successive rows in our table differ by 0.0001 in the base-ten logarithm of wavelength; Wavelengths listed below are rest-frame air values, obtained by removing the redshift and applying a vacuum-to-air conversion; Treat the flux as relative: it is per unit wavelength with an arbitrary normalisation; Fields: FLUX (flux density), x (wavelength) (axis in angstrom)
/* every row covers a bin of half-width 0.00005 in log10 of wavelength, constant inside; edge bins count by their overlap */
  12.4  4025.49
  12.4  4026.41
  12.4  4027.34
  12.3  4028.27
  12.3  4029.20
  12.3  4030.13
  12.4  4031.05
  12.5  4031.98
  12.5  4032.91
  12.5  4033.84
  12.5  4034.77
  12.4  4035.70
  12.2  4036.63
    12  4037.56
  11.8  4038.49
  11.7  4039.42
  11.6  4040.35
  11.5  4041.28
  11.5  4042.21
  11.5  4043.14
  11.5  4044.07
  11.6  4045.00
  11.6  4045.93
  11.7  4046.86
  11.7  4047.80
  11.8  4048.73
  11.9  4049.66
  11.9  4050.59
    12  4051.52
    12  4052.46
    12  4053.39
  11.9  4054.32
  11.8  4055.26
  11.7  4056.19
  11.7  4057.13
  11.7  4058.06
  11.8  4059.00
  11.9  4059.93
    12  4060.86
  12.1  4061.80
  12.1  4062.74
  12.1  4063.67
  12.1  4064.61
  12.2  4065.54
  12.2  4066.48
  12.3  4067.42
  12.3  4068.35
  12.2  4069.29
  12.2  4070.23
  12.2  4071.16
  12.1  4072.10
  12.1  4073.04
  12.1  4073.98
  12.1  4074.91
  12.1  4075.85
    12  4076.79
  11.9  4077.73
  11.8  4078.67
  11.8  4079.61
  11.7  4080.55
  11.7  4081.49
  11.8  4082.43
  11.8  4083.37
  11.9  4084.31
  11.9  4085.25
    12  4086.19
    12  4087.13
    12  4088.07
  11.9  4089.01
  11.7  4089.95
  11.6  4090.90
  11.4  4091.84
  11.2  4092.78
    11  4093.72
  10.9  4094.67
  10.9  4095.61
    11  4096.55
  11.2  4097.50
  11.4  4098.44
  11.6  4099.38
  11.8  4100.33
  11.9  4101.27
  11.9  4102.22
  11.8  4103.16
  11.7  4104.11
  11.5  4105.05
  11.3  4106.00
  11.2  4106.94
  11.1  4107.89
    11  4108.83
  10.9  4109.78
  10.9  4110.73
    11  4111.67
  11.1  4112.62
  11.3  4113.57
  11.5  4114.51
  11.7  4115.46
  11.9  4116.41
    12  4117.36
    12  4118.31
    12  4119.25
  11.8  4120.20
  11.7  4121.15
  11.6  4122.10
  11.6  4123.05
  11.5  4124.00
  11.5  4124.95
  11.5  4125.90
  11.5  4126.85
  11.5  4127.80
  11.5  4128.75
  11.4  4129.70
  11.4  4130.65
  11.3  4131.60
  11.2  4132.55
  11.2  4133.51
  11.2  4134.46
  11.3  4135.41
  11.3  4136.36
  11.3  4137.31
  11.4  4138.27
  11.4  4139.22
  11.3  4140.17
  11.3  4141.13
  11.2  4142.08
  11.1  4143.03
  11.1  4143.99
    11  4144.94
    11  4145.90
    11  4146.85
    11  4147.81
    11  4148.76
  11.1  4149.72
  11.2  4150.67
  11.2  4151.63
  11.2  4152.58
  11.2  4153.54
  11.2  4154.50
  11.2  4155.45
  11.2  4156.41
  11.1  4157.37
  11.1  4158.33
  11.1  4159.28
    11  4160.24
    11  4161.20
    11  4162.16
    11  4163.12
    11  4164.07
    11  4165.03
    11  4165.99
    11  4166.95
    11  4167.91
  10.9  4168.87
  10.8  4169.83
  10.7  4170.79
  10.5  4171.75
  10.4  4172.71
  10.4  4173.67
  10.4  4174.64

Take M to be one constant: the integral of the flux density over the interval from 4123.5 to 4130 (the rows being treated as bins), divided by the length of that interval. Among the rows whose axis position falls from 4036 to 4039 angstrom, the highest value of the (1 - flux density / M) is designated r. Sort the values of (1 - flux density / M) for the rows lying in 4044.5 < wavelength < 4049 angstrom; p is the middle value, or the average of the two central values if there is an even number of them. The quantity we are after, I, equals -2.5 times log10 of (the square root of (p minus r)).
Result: 2.58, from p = -0.018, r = -0.027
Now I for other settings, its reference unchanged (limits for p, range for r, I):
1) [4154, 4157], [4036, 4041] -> 1.82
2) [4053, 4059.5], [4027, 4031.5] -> 1.70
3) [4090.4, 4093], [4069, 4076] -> 1.52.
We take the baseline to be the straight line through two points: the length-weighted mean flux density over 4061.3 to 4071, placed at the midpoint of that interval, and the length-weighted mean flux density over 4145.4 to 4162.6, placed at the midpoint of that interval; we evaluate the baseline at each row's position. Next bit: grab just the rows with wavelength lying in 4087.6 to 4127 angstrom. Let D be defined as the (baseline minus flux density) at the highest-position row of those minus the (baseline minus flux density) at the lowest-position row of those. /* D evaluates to 0.0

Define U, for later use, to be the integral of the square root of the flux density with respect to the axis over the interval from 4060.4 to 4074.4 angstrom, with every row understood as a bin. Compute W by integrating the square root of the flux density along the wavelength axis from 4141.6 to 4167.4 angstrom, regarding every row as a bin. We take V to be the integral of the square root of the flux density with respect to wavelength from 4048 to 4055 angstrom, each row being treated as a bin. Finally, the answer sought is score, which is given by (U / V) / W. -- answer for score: 0.02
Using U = 49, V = 24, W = 86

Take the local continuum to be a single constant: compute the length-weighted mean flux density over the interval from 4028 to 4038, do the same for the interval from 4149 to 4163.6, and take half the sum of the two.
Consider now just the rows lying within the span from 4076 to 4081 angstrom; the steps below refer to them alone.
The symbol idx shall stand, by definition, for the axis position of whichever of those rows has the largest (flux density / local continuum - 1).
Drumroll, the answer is 4076.79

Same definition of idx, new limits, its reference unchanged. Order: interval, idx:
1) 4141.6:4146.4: 4142.08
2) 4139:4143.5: 4139.22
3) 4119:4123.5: 4119.25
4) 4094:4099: 4098.44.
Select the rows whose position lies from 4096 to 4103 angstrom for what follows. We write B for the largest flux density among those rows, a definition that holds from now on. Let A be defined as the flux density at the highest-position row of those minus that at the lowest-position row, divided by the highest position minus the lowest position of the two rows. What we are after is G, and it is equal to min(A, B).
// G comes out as 0.16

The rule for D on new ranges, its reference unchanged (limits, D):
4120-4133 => 0.4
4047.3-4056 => -0.2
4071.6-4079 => 0.2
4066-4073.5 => 0.0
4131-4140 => -0.2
